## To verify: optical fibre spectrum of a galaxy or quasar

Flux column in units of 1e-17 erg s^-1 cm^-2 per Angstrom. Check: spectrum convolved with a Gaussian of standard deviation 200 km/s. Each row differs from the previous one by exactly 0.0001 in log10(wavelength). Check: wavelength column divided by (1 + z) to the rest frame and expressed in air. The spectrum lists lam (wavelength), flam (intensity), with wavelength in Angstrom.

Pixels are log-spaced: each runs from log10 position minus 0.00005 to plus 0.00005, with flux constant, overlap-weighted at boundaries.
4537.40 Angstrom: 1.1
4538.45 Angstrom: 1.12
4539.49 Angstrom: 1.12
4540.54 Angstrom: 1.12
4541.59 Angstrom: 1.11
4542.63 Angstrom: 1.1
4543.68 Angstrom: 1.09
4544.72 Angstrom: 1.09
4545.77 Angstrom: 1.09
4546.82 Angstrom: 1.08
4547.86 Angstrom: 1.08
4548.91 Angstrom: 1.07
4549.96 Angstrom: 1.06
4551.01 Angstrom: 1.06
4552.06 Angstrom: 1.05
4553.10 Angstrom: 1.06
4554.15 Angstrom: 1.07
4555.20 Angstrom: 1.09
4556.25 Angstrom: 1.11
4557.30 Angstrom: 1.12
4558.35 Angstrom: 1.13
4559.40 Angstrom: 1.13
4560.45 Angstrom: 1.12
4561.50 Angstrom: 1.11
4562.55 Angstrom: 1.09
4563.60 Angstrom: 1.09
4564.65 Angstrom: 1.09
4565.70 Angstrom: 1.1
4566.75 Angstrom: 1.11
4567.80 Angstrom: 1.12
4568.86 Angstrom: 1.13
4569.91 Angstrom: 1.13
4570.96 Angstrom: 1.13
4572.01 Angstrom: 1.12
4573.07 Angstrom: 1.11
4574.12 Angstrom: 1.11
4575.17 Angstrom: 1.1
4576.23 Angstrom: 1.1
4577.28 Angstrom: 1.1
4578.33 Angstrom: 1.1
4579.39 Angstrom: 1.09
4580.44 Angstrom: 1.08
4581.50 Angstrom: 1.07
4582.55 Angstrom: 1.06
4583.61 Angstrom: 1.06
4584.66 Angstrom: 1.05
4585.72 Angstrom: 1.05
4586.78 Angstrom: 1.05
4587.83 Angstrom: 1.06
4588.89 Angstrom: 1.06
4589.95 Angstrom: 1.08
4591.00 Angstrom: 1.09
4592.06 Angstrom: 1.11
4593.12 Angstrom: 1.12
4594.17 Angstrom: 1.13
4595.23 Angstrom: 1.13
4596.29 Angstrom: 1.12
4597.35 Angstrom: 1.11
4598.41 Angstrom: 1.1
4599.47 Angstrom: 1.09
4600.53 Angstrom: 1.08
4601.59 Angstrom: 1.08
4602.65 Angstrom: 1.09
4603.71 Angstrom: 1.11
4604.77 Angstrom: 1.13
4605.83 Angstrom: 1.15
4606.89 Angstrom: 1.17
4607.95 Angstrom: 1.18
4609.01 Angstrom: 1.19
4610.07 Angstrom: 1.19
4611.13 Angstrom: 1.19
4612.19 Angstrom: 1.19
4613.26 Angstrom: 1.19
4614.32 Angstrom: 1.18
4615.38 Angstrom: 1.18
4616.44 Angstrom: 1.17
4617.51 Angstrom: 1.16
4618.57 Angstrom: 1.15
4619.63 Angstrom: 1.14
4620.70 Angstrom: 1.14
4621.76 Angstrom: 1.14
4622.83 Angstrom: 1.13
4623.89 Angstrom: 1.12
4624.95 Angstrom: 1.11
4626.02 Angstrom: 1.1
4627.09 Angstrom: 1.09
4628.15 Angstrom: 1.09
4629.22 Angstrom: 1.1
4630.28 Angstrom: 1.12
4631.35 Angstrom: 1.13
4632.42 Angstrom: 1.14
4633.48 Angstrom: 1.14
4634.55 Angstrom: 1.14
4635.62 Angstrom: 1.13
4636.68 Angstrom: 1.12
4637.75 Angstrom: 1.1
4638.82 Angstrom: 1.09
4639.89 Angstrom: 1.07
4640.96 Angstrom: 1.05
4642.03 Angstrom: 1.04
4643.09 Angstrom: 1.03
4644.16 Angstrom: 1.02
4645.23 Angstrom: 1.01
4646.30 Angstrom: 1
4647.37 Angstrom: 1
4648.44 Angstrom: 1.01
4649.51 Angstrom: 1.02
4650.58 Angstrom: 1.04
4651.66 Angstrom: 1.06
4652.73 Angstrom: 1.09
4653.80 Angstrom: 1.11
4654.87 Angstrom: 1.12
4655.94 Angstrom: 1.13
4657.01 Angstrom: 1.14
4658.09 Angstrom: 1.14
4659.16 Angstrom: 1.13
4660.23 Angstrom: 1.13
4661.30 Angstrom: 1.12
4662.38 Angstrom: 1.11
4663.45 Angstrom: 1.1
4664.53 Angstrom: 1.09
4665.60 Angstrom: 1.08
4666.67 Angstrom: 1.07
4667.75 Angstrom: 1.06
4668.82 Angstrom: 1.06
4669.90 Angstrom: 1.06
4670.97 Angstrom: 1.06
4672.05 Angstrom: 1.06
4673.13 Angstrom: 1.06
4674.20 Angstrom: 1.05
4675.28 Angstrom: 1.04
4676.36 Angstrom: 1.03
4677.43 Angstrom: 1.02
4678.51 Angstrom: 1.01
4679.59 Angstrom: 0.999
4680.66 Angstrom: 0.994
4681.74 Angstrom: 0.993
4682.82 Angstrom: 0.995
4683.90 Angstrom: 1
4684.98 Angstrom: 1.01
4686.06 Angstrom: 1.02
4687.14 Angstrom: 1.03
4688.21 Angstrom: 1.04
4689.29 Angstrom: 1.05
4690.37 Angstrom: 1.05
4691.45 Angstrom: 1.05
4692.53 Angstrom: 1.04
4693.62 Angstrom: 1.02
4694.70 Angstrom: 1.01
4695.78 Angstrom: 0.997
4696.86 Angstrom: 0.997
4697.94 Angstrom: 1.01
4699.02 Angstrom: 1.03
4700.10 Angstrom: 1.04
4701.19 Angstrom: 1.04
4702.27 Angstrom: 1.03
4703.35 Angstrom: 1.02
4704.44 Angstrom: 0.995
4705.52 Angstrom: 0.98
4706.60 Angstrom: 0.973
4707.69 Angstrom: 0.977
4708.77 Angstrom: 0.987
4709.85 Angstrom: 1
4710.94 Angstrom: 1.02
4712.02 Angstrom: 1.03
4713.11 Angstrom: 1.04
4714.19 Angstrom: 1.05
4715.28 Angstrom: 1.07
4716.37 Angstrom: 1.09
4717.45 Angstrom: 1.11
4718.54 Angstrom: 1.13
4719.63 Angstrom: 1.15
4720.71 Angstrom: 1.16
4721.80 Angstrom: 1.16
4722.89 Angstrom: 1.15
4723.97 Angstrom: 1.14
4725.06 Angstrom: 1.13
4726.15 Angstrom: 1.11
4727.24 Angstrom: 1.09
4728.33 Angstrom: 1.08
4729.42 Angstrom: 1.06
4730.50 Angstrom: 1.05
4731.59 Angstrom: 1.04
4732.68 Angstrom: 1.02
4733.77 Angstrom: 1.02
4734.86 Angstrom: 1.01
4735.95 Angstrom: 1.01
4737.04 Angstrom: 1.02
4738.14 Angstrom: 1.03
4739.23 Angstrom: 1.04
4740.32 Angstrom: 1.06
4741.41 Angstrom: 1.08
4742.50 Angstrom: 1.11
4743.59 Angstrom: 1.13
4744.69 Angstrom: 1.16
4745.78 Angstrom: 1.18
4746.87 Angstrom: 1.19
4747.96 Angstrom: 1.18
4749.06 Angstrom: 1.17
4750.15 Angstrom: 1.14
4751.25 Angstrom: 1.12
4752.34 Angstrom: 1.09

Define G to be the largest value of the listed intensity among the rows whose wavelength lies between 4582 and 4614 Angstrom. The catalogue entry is 1.19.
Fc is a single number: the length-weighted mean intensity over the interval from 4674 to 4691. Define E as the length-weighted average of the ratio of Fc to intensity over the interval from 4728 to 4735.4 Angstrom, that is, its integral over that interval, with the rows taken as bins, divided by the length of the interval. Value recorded 0.98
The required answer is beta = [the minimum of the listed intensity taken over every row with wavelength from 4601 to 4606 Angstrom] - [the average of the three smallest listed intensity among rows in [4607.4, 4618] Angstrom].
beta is -0.09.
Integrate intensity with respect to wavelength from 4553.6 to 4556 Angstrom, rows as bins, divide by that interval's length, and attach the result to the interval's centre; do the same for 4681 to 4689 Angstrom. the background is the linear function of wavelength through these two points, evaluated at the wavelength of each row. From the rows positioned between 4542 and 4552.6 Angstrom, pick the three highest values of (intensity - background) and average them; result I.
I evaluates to 0.006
